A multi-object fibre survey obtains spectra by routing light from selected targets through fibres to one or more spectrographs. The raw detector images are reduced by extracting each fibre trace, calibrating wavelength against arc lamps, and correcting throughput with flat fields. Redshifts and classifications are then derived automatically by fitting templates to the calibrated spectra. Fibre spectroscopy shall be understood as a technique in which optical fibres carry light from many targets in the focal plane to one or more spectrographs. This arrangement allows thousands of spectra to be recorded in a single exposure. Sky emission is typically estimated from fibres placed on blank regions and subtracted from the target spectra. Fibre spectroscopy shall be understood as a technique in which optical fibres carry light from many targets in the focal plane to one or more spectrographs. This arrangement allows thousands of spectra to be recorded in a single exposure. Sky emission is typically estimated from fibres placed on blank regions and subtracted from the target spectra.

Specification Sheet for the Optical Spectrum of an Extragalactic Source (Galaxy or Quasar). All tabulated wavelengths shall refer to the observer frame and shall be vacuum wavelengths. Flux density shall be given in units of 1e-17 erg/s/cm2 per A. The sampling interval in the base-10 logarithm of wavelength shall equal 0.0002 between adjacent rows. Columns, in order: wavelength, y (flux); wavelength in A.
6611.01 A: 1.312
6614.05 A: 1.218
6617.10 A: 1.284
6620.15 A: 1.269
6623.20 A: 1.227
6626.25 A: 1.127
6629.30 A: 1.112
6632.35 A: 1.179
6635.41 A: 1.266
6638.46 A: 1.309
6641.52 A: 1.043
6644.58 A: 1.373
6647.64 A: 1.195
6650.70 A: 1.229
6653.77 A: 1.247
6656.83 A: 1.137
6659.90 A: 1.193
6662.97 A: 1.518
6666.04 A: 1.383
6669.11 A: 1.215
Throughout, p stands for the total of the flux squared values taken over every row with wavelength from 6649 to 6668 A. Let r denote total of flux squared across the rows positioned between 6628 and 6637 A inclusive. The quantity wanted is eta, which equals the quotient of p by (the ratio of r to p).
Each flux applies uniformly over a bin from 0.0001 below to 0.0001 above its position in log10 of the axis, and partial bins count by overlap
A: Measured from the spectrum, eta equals 23.6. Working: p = 10.0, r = 4.2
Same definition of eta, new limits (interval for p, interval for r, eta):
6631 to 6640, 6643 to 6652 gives 4.6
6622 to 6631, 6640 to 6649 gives 3.7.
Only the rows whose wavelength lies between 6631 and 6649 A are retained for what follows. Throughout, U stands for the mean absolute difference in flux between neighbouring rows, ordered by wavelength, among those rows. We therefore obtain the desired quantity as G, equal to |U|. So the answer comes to 0.181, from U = 0.18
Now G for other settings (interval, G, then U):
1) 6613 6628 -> 0.056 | 0.06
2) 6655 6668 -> 0.172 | 0.17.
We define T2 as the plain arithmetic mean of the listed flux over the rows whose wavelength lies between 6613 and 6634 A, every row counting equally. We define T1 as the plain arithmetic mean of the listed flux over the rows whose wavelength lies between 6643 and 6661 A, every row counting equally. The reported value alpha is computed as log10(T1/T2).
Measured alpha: 0.010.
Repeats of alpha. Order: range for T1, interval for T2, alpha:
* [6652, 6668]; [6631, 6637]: 0.025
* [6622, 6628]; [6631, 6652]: -0.018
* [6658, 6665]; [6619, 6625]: 0.036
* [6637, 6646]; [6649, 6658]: 0.013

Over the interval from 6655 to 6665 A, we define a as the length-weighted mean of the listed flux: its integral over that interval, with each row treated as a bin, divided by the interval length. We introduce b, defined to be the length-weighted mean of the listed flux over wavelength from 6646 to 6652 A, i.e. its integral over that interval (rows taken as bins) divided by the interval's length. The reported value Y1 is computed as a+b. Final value 2.50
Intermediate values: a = 1.29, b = 1.21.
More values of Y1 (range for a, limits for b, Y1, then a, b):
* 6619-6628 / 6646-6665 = 2.46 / 1.20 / 1.26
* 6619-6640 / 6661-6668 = 2.63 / 1.21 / 1.42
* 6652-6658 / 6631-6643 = 2.40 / 1.20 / 1.20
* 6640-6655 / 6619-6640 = 2.43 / 1.22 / 1.21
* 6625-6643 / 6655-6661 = 2.34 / 1.17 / 1.17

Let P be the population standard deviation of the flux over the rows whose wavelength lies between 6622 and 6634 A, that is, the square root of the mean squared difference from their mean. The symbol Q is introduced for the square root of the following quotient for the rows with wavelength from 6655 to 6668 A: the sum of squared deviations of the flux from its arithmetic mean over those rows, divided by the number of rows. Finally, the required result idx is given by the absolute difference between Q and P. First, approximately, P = 0.05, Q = 0.15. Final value 0.11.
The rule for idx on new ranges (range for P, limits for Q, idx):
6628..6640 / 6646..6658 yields 0.03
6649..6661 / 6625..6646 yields 0.07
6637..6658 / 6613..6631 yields 0.04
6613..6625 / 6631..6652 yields 0.07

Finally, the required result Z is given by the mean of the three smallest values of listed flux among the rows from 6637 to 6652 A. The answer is 1.16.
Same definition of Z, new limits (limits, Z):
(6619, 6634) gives 1.14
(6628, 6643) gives 1.11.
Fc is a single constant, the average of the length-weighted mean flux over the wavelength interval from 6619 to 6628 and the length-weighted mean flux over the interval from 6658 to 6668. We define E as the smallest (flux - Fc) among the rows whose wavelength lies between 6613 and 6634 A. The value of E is -0.164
